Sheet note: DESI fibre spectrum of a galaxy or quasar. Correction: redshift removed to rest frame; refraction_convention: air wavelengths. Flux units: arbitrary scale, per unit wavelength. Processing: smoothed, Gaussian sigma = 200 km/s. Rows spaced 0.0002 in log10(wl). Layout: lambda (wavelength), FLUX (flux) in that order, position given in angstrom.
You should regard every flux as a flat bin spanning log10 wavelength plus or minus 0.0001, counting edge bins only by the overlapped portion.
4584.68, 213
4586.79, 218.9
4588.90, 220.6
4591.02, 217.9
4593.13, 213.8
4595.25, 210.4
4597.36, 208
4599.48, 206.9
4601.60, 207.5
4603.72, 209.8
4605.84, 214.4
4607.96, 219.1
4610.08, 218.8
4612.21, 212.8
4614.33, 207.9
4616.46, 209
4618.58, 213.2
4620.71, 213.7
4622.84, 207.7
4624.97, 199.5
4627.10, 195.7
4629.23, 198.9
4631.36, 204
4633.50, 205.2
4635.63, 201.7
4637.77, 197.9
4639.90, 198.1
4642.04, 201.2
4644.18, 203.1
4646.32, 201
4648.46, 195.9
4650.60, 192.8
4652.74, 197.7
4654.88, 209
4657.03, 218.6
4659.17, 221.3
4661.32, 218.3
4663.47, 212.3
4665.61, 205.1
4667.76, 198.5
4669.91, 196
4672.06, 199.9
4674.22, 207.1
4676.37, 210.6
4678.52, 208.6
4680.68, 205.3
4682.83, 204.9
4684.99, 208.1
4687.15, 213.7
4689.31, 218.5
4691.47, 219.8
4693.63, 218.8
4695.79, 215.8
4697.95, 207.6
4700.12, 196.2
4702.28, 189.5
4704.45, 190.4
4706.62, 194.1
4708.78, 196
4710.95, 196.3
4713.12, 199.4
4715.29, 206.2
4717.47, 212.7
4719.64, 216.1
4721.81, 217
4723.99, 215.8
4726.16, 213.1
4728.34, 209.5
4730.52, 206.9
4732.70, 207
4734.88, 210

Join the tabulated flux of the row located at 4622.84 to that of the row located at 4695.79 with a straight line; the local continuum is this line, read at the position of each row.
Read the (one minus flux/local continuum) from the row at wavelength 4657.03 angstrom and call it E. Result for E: -0.03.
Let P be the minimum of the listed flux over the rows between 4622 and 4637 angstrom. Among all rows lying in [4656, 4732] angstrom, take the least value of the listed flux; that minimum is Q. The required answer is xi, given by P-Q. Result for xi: 6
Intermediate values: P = 195.7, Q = 189.5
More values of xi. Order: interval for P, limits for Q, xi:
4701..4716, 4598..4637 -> -6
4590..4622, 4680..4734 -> 17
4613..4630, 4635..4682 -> 3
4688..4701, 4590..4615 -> -11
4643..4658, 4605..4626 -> -7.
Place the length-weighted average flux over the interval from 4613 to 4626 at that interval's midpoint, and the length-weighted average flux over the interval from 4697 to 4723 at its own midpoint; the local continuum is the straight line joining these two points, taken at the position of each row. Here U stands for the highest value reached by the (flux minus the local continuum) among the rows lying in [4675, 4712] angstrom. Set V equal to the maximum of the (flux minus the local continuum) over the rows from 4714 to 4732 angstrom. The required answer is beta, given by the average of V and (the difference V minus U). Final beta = 7.8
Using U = 16.6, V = 16.1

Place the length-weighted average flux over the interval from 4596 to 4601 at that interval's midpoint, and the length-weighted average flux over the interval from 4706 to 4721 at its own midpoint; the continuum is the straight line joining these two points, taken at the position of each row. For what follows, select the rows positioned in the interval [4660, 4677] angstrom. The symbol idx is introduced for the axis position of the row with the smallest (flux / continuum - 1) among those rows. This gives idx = 4669.91 angstrom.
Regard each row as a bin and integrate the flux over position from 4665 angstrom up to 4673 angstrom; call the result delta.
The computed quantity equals 1597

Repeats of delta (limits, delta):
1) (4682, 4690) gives 1688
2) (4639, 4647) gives 1606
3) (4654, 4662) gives 1734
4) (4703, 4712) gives 1746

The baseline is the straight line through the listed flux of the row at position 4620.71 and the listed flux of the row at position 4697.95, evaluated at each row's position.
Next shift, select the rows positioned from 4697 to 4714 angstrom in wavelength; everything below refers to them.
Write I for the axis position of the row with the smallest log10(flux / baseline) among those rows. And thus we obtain 4702.28 angstrom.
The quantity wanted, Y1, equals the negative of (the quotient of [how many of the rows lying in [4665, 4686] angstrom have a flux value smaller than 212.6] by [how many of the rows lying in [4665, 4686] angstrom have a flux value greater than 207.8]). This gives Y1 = -3.3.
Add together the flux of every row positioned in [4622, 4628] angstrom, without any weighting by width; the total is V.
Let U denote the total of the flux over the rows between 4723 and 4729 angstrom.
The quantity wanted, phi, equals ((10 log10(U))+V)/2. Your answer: 315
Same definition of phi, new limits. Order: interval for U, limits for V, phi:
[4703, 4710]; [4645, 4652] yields 309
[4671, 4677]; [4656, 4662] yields 343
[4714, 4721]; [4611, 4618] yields 329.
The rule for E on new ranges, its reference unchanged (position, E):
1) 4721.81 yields 0.01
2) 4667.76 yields 0.07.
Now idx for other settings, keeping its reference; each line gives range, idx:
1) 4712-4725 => 4713.12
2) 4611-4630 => 4627.10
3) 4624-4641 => 4627.10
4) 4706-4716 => 4706.62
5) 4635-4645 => 4637.77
